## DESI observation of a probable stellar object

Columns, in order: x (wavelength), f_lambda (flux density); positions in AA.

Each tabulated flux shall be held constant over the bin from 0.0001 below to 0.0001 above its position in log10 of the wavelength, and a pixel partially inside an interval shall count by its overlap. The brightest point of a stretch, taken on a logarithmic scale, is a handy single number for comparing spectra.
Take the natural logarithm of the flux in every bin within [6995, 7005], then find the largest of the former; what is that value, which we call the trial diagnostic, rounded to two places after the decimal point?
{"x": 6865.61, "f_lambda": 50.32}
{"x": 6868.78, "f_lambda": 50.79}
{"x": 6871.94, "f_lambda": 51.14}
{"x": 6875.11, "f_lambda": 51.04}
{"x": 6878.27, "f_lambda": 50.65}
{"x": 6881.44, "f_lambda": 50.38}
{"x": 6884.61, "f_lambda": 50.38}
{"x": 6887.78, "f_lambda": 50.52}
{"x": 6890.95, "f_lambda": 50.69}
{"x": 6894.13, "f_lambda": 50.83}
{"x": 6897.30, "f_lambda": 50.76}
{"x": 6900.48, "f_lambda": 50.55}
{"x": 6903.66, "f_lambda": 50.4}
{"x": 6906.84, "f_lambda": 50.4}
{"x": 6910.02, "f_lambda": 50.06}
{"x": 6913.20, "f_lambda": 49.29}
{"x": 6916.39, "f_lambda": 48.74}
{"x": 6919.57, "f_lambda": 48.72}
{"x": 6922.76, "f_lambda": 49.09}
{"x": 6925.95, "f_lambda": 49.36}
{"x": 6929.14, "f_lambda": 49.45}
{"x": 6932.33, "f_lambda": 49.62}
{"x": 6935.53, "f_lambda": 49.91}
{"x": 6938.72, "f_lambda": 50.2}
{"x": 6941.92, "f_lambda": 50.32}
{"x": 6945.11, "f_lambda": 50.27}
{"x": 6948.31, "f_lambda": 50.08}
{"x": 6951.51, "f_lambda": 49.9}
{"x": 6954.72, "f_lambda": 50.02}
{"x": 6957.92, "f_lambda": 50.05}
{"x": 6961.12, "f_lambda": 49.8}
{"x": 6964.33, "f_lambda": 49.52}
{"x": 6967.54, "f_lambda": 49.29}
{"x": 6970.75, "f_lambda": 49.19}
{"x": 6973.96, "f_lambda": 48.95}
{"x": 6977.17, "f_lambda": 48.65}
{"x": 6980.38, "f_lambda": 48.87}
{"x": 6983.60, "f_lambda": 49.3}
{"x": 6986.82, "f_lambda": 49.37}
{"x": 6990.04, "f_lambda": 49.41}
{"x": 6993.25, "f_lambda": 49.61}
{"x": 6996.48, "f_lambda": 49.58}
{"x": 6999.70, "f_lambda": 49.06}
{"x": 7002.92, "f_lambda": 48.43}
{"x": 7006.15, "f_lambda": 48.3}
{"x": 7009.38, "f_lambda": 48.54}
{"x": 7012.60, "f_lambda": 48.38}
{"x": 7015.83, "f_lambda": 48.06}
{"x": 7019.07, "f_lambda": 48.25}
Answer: 3.90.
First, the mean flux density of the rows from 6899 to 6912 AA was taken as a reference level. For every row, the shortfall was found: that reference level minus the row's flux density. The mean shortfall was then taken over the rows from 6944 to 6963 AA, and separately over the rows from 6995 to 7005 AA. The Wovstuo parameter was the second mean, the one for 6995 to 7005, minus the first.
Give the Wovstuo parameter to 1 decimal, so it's 1.0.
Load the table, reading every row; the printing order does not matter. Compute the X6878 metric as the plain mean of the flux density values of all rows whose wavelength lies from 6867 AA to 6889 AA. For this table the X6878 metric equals 50.7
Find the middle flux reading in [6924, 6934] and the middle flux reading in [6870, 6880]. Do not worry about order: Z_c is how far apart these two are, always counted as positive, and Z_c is 1.59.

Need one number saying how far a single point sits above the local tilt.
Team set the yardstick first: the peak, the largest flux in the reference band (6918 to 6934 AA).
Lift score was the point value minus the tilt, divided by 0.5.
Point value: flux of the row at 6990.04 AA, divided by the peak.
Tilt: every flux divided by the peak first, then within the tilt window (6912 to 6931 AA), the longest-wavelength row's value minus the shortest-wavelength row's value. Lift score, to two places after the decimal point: 1.99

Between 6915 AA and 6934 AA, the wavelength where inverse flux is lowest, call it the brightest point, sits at 6932.33 AA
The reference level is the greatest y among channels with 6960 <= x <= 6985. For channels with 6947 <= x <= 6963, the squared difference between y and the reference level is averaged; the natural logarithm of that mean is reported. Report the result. -3.22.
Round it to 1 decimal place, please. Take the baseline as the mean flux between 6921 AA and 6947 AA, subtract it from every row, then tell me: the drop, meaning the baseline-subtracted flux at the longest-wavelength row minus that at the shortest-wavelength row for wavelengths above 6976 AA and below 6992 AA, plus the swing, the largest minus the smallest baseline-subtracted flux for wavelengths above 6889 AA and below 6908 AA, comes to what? 1.2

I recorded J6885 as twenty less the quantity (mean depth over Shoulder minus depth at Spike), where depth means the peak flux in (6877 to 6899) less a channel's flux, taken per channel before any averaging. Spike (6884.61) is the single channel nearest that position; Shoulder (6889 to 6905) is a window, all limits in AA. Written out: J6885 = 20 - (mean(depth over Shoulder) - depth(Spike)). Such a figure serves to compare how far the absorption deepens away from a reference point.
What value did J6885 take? 20.3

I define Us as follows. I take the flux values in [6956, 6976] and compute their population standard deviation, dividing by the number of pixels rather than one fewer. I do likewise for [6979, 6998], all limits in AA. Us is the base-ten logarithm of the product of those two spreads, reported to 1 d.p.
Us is -1.0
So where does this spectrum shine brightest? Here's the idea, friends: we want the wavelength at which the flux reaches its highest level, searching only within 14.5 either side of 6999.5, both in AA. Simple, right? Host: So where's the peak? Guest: 6993.25 AA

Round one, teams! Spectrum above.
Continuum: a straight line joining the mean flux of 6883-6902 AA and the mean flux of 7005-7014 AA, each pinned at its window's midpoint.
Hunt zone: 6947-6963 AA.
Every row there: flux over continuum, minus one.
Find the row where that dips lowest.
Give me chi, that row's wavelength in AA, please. 6951.51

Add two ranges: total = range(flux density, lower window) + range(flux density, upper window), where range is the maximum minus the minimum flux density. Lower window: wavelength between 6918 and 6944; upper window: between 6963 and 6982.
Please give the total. 2.5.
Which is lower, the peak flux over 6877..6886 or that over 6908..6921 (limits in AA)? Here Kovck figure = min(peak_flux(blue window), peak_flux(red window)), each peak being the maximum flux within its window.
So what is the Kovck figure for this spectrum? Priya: 50.1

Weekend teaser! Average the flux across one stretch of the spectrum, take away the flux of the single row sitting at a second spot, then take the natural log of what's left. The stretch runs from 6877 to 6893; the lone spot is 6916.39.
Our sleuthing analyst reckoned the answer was 0.6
